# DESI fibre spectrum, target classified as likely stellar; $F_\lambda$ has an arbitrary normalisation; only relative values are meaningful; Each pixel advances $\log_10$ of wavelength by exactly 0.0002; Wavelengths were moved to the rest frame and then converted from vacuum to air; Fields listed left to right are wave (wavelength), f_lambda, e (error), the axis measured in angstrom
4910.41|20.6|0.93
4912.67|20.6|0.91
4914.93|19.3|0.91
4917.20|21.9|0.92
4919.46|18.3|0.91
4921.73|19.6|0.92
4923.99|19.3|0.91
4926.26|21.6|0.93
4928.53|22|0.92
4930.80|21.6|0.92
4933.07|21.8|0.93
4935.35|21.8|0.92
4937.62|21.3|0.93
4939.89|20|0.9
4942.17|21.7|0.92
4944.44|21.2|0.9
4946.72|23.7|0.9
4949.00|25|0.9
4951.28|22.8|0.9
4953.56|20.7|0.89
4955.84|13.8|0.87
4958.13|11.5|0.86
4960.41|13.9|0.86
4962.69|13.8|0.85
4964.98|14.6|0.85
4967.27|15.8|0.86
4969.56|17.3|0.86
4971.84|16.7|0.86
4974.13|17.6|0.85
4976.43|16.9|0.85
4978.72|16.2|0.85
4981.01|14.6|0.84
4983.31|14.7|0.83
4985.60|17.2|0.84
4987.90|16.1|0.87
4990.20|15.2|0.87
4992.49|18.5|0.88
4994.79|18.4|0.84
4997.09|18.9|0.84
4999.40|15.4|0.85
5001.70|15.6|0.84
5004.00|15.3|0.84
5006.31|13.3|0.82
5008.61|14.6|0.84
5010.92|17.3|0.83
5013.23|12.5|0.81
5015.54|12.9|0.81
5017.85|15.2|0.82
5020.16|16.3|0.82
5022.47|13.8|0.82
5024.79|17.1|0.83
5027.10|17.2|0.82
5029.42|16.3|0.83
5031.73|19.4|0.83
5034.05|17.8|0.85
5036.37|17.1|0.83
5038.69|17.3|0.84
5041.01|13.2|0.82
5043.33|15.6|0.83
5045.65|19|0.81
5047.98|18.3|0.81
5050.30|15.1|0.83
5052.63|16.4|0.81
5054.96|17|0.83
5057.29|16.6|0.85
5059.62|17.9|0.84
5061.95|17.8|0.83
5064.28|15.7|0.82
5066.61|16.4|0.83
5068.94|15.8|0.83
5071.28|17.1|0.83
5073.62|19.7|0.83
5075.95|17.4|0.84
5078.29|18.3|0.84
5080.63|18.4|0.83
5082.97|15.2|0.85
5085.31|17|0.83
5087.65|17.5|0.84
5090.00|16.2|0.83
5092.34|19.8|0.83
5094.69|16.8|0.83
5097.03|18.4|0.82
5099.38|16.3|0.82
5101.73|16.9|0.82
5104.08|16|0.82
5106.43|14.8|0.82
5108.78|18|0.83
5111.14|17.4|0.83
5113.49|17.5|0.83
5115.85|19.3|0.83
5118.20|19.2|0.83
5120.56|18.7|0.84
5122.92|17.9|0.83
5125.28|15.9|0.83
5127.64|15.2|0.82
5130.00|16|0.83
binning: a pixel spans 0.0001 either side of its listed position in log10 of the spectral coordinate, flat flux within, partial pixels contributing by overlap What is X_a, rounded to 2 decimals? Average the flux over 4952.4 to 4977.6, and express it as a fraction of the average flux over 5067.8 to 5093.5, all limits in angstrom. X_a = 0.90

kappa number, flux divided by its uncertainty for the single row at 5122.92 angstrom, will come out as 21.6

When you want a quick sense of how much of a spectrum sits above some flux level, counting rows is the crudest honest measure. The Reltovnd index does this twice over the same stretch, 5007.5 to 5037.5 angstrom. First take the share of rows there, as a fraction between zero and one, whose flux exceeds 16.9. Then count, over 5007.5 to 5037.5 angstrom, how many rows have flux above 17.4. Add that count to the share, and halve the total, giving 1.2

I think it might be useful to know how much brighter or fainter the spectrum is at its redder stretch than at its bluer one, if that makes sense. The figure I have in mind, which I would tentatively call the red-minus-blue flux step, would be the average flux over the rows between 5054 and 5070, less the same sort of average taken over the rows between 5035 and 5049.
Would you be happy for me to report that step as 0.0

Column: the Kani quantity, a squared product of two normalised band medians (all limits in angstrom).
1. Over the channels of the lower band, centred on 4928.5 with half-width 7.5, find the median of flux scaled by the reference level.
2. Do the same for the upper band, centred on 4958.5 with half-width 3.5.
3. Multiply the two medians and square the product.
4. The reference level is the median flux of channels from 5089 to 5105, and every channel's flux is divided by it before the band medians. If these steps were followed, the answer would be 1.1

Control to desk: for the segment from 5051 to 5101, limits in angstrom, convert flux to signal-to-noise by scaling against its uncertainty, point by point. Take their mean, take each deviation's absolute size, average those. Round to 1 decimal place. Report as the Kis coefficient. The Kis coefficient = 1.1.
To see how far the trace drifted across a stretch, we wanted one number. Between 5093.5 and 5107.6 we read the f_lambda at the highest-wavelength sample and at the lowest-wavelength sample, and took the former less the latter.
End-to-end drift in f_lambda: -2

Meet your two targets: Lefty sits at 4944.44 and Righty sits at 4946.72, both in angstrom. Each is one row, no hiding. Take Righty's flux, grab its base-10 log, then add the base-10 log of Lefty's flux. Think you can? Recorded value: 2.70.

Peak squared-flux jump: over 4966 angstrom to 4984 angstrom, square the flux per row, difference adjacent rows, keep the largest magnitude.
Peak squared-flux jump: 50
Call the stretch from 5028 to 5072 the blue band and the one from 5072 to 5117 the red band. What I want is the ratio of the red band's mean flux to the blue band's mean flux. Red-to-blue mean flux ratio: 1.03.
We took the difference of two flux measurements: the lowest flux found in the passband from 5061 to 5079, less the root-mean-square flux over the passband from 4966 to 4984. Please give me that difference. -0.6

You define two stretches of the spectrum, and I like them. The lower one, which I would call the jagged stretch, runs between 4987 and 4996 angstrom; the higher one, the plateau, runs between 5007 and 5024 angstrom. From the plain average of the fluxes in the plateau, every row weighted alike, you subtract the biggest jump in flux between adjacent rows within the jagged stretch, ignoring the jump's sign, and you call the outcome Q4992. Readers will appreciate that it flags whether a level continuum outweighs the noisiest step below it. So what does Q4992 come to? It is 11.4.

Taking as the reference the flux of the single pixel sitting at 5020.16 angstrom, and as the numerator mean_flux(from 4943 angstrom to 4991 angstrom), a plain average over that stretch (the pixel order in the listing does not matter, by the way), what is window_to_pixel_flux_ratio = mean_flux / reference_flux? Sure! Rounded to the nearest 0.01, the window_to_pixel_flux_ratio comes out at 1.05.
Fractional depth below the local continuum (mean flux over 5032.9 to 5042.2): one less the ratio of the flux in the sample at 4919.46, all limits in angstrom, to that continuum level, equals -0.12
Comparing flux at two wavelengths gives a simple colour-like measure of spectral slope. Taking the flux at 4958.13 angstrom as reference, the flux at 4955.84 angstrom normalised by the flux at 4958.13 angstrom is 1.20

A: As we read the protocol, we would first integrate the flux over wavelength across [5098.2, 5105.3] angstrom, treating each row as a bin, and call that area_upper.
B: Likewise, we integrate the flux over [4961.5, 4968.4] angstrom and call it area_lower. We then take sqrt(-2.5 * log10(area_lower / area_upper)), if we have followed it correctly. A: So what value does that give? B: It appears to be 0.38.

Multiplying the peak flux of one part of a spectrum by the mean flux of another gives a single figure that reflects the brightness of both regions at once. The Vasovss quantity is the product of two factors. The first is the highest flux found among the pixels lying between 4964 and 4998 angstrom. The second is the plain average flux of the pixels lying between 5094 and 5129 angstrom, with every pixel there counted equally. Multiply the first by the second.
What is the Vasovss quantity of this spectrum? 325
